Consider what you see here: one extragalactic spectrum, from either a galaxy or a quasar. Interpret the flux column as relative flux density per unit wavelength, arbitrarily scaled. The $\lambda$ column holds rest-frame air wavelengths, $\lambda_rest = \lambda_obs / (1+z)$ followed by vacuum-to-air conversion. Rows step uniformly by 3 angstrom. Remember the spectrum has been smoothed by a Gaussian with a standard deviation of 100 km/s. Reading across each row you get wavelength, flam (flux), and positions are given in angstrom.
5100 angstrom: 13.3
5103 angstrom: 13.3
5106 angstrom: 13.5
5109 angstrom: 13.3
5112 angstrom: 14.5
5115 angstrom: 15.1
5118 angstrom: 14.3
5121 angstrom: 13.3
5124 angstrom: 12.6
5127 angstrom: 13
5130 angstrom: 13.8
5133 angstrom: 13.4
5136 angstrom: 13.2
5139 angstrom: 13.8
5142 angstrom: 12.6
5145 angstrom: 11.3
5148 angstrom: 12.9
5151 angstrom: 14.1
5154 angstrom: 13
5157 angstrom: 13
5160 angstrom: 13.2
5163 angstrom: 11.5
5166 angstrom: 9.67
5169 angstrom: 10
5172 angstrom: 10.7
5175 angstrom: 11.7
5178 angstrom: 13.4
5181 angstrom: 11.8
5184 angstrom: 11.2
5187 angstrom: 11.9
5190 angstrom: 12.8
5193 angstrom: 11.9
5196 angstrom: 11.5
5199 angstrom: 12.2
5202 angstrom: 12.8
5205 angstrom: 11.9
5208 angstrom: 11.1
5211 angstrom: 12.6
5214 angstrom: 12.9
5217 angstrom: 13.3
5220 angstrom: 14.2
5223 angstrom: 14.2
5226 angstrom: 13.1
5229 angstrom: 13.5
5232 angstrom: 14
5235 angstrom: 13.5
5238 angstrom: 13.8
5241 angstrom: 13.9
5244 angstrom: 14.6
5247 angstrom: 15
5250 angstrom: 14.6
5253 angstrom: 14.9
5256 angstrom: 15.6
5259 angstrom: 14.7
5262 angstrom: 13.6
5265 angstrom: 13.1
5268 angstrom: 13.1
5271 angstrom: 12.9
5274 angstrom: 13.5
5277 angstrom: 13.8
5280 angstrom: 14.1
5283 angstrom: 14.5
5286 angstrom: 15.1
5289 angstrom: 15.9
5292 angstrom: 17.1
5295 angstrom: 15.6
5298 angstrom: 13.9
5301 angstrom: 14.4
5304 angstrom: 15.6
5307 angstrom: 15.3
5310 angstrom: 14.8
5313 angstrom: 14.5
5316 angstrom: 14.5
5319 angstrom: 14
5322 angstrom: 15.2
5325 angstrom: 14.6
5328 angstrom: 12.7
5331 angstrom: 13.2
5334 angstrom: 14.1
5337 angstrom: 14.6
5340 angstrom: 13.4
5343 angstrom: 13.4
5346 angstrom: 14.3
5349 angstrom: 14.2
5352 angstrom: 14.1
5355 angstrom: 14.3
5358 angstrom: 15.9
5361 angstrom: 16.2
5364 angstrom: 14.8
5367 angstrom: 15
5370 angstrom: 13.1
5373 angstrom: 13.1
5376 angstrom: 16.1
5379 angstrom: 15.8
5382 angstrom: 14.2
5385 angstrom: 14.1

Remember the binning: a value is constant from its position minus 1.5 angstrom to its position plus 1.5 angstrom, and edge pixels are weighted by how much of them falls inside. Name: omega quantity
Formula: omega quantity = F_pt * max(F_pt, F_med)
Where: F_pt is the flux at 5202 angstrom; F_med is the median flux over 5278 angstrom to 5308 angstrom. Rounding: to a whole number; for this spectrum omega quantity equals 195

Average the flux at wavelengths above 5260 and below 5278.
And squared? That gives 178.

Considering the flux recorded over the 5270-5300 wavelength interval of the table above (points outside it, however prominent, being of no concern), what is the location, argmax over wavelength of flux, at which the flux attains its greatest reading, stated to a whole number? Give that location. 5292 angstrom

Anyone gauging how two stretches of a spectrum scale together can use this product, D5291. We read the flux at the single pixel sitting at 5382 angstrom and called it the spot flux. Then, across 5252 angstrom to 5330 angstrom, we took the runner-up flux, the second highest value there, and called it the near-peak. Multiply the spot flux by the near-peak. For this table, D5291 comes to 226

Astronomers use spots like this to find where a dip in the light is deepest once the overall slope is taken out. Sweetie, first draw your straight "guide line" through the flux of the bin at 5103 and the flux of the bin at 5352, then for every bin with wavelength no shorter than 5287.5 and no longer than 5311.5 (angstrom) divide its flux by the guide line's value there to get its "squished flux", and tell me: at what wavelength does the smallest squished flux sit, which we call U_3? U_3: 5298 angstrom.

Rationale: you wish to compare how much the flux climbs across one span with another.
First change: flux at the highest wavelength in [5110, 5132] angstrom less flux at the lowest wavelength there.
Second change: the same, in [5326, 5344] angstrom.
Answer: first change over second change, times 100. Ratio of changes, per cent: -100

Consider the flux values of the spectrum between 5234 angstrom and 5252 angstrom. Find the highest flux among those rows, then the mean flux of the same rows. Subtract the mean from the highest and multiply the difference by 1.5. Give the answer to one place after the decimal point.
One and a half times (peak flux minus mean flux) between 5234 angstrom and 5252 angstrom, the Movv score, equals 1.1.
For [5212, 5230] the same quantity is 1.0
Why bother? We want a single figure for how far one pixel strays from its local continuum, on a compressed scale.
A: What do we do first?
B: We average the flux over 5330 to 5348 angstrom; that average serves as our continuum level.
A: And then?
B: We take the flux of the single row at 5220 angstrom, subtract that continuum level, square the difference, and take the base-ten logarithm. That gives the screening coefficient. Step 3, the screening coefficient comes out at -0.9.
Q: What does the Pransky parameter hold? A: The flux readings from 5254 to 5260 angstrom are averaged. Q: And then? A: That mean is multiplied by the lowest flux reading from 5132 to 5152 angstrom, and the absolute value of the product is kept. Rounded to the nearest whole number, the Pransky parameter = 171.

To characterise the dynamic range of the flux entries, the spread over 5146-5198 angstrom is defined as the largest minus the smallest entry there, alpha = 4.43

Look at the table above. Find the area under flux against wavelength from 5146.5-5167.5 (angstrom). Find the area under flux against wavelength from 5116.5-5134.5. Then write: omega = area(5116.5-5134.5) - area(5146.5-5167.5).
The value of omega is -21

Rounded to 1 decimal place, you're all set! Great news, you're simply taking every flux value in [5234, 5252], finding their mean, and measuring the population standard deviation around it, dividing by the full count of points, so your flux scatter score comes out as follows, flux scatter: 0.5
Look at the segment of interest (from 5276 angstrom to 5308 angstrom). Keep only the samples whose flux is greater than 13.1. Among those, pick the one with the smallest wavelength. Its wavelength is 5277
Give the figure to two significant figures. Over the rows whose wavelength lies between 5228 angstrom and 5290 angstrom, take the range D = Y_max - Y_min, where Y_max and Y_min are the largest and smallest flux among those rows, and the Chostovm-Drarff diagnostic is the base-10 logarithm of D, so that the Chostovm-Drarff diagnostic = 0.48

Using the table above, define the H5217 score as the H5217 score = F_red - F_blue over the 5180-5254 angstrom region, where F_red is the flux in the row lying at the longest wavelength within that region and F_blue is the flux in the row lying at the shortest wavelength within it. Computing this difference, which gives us 3.1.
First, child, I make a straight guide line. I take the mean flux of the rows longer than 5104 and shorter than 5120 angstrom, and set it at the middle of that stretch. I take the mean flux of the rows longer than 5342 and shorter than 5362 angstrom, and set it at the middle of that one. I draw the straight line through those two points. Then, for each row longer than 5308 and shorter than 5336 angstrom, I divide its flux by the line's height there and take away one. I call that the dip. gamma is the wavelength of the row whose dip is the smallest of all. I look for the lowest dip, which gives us 5328 angstrom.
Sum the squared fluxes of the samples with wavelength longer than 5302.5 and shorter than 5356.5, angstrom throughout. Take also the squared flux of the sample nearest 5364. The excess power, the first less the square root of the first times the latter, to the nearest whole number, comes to 2776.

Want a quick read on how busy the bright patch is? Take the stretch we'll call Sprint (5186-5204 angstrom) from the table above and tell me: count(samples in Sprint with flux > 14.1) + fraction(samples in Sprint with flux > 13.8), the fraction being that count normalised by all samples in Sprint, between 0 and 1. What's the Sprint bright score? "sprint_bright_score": 0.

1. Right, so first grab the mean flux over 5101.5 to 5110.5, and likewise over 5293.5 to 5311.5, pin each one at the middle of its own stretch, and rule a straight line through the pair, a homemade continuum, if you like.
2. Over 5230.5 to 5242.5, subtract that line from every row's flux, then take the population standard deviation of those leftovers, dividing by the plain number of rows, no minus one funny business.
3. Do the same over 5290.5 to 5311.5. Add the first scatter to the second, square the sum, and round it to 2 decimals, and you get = 1.36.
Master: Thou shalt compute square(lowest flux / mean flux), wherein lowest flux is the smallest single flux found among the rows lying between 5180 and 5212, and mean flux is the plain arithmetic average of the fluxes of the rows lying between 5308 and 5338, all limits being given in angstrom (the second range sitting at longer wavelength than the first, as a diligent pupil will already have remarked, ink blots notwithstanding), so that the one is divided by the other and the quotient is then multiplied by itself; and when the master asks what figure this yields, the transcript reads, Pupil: 0.61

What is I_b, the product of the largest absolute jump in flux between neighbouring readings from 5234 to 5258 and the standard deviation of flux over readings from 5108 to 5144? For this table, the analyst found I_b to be 0.5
